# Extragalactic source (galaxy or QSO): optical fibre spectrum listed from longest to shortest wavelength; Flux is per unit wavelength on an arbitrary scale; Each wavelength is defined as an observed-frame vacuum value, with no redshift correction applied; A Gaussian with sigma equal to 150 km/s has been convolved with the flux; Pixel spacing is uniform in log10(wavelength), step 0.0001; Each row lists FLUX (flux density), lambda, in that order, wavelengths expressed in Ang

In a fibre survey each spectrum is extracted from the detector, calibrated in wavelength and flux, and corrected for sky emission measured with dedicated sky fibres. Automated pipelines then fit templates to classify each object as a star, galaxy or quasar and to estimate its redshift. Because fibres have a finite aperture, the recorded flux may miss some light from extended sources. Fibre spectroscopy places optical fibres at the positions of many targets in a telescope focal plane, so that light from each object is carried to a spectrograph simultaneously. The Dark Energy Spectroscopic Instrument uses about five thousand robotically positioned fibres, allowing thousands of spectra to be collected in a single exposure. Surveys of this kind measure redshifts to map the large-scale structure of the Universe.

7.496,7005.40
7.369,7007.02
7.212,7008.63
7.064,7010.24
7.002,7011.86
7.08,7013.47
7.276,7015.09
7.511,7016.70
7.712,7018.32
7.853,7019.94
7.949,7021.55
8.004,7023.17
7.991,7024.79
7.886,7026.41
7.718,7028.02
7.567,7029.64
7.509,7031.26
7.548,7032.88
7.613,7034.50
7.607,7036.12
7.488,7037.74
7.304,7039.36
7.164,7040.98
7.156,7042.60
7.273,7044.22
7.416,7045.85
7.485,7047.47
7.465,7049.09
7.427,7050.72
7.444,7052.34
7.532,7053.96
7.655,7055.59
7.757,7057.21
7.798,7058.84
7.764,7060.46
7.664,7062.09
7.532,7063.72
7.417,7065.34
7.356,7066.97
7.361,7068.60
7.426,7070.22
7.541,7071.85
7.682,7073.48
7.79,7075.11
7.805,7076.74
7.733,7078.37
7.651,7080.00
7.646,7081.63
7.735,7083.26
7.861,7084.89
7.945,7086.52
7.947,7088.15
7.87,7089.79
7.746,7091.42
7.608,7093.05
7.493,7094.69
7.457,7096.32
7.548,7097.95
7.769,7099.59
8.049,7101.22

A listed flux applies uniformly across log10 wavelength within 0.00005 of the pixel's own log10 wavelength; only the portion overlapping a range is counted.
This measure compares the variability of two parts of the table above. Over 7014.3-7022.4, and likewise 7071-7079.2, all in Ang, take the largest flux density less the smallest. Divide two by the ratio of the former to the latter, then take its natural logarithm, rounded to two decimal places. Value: -0.24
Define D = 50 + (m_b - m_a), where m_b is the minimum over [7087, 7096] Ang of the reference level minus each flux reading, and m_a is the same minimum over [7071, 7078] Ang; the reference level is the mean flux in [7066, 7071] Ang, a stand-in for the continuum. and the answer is 49.9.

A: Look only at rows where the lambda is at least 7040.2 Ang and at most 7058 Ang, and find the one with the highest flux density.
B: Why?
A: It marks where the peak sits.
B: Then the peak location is 7057.21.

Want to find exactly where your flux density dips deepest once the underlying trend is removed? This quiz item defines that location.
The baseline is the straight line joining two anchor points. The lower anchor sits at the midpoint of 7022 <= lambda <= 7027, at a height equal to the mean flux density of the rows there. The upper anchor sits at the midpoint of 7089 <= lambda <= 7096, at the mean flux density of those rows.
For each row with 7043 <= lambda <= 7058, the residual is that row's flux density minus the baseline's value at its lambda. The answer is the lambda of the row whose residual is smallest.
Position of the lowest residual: 7044.22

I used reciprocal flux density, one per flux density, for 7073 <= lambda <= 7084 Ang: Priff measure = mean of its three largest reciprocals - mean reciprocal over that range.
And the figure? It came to 0.0010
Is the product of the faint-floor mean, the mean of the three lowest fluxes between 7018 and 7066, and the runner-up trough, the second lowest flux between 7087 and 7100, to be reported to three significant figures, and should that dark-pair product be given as 53.9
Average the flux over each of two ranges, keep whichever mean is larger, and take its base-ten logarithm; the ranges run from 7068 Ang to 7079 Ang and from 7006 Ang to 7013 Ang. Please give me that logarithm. 0.882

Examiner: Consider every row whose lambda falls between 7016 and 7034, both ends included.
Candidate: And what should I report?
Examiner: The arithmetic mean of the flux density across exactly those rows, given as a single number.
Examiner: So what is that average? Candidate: 7.75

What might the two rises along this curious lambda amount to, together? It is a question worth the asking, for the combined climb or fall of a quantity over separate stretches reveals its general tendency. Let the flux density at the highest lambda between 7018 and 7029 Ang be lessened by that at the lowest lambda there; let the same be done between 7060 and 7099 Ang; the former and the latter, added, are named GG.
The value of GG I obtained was -0.21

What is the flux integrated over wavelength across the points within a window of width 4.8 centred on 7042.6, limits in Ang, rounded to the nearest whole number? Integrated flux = 35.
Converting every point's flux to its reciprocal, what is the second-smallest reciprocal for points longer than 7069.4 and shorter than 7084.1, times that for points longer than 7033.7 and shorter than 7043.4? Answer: 0.0169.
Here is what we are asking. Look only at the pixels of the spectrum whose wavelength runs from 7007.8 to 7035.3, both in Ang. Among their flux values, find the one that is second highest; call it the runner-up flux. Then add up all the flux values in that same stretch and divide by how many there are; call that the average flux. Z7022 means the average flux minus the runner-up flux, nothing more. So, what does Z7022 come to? -0.43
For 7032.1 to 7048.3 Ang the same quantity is -0.20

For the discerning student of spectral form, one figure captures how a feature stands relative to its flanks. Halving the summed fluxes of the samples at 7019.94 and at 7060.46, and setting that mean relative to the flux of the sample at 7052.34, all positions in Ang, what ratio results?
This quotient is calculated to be 1.05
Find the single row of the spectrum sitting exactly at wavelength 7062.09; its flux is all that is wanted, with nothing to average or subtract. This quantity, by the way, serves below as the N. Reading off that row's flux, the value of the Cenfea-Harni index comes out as 7.664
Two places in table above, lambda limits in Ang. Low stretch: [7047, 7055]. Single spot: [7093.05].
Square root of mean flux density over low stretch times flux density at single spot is 7.54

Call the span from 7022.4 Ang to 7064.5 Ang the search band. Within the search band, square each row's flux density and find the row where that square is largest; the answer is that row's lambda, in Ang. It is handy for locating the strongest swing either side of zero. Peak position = 7023.17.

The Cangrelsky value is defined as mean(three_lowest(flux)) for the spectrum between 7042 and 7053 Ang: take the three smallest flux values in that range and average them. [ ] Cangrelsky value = 7.28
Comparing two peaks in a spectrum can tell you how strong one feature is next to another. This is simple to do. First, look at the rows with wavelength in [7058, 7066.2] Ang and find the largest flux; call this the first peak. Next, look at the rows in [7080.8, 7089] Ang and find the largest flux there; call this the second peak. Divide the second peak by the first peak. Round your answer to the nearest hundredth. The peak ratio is 1.02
